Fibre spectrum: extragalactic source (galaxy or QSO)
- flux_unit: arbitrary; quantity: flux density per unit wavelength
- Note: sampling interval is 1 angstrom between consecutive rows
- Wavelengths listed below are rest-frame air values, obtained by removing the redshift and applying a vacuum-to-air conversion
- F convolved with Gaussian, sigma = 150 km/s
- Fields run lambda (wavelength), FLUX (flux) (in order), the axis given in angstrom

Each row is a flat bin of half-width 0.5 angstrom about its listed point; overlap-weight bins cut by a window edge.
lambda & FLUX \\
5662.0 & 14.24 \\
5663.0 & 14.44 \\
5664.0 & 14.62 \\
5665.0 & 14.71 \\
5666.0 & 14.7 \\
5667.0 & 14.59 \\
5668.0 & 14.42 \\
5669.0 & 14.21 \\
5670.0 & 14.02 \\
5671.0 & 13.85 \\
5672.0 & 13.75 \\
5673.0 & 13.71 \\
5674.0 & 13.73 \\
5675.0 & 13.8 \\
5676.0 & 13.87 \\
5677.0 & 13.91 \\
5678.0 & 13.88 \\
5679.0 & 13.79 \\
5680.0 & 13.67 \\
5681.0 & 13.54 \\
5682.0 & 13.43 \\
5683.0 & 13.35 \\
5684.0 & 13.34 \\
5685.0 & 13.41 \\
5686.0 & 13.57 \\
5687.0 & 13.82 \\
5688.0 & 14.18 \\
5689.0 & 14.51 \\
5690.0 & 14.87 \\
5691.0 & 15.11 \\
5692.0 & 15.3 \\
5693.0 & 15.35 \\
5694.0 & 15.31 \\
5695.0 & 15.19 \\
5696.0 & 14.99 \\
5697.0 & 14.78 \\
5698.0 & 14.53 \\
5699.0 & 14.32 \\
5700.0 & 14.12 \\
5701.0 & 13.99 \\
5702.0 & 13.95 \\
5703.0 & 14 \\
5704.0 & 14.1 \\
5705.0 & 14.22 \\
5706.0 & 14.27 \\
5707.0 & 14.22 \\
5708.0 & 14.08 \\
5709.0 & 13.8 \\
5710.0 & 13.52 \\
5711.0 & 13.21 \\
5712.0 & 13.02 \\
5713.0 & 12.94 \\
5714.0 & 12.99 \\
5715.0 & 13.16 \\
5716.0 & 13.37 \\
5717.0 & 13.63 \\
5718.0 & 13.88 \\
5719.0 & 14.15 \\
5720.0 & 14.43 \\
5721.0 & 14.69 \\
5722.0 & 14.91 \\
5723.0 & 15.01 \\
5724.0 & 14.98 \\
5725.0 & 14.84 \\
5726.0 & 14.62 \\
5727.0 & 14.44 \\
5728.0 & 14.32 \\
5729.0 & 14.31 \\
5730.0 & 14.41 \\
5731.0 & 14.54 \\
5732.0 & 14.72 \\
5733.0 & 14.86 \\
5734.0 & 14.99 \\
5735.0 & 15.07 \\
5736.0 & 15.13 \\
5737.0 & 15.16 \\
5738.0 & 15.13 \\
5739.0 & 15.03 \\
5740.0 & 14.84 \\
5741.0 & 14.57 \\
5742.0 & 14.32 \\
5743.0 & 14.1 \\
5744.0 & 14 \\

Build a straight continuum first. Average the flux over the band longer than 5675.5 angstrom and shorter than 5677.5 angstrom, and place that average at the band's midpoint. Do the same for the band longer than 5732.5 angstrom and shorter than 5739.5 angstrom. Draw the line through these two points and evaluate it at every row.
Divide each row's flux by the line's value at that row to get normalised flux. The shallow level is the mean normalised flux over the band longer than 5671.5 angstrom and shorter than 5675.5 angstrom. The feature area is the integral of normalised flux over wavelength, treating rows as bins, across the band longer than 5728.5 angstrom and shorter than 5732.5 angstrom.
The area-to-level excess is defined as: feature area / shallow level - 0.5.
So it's 3.40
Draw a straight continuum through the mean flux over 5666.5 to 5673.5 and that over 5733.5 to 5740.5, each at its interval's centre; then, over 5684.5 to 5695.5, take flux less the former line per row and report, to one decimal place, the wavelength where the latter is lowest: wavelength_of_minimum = 5685.0 angstrom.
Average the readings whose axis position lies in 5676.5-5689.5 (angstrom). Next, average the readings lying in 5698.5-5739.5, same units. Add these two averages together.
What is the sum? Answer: 27.98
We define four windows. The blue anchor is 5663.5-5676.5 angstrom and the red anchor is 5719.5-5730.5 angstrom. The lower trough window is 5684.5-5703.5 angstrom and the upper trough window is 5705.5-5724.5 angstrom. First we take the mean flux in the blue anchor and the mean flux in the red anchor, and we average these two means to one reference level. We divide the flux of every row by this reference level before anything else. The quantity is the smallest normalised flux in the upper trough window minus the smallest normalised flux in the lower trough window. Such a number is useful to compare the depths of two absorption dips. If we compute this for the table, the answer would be -0.033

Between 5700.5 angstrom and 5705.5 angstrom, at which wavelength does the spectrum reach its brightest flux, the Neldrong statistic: 5705.0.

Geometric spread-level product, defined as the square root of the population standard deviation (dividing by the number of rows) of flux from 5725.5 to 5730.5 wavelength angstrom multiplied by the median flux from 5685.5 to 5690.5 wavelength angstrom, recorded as 1.26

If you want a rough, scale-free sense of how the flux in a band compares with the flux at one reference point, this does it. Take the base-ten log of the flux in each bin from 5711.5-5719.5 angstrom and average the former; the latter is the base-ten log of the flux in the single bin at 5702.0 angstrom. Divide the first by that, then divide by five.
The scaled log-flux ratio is 0.197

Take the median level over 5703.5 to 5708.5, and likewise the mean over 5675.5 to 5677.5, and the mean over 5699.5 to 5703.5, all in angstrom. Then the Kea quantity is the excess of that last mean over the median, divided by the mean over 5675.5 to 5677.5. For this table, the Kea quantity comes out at -0.015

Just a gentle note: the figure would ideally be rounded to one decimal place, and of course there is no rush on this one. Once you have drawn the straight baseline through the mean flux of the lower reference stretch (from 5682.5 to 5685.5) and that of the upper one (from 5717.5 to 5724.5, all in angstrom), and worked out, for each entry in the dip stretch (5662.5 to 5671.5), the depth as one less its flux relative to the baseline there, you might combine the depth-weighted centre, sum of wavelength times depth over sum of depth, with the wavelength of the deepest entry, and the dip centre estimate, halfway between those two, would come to 5668.7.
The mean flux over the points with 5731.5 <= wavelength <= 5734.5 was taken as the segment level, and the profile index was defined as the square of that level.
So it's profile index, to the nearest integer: 221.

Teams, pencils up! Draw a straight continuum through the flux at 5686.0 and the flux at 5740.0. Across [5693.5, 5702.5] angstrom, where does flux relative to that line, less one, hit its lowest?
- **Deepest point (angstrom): 5702.0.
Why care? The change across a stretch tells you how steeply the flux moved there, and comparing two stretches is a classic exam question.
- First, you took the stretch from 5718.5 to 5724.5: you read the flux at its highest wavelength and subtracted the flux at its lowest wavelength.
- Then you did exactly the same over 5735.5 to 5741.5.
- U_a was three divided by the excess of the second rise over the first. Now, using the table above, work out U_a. -2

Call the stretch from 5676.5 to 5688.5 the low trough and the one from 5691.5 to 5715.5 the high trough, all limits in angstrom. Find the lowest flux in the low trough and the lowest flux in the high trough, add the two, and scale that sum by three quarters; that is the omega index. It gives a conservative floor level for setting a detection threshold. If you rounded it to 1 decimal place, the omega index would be 19.7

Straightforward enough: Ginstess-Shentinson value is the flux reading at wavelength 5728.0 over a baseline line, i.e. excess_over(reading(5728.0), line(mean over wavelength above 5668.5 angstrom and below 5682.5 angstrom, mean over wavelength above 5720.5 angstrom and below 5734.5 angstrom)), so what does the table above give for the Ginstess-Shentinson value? -0.4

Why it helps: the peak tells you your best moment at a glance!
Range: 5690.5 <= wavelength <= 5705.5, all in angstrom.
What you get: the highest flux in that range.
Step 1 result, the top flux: 15.35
